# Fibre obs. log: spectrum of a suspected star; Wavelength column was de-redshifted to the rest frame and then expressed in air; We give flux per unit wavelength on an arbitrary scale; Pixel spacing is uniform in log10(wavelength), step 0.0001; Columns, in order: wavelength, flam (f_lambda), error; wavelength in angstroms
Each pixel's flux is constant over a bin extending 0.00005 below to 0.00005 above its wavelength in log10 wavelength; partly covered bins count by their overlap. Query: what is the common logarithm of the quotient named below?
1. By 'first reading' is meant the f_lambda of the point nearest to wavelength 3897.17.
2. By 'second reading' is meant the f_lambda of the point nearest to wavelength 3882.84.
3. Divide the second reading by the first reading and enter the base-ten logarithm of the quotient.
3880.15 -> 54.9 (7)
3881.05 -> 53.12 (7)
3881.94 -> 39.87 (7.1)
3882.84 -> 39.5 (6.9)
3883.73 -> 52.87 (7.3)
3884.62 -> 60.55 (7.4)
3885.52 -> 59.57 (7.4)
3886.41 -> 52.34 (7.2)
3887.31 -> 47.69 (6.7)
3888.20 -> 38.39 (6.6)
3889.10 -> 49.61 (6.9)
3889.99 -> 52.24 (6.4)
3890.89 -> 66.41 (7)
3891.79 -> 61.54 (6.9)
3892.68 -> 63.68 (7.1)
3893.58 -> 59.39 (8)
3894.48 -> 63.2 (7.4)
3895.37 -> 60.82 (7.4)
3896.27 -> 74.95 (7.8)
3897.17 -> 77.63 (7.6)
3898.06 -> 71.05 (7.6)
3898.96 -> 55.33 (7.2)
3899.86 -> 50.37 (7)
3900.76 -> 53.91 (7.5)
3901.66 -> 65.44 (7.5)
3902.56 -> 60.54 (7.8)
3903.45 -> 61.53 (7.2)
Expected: -0.29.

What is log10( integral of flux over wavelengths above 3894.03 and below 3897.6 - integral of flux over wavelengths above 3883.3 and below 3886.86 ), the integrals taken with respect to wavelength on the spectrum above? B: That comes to 1.7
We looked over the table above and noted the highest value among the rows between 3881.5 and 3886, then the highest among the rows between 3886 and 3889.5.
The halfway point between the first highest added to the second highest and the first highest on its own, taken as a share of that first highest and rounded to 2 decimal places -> 1.43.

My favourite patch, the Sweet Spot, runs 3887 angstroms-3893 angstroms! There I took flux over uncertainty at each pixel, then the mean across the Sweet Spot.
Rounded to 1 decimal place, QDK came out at 8.0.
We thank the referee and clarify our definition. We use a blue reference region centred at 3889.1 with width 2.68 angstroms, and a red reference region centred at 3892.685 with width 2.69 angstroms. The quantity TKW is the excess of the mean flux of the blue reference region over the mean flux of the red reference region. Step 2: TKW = -14.8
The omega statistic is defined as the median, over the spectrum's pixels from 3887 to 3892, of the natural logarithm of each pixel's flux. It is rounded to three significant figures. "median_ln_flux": 3.93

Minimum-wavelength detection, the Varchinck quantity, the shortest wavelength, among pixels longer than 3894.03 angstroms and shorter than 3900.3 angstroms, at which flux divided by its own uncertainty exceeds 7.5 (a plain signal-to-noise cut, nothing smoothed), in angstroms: 3894.48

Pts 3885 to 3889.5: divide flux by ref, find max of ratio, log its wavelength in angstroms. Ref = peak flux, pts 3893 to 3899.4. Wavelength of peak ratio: 3885.52 angstroms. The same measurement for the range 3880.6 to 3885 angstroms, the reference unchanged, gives 3884.62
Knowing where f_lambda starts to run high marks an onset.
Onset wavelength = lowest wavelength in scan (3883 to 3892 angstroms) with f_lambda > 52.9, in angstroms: 3884.62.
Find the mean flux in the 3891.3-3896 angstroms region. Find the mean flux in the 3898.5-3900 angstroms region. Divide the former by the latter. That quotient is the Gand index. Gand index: 1.168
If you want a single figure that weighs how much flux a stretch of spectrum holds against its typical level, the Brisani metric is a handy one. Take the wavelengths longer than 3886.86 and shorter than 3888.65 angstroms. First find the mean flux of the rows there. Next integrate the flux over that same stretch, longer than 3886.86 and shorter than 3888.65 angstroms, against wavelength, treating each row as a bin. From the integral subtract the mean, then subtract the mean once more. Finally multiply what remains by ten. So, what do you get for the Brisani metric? -90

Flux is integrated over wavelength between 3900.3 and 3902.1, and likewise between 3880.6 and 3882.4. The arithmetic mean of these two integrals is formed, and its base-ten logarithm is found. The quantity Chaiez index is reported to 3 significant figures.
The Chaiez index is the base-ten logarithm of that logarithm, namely 0.296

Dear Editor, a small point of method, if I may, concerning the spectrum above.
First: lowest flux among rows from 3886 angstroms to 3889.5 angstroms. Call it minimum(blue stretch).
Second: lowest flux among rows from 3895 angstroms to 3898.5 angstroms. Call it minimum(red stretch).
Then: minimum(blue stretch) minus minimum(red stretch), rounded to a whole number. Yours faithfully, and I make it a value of -22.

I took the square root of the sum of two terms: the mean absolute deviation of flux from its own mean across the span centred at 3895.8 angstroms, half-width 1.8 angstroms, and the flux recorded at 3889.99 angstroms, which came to 7.7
